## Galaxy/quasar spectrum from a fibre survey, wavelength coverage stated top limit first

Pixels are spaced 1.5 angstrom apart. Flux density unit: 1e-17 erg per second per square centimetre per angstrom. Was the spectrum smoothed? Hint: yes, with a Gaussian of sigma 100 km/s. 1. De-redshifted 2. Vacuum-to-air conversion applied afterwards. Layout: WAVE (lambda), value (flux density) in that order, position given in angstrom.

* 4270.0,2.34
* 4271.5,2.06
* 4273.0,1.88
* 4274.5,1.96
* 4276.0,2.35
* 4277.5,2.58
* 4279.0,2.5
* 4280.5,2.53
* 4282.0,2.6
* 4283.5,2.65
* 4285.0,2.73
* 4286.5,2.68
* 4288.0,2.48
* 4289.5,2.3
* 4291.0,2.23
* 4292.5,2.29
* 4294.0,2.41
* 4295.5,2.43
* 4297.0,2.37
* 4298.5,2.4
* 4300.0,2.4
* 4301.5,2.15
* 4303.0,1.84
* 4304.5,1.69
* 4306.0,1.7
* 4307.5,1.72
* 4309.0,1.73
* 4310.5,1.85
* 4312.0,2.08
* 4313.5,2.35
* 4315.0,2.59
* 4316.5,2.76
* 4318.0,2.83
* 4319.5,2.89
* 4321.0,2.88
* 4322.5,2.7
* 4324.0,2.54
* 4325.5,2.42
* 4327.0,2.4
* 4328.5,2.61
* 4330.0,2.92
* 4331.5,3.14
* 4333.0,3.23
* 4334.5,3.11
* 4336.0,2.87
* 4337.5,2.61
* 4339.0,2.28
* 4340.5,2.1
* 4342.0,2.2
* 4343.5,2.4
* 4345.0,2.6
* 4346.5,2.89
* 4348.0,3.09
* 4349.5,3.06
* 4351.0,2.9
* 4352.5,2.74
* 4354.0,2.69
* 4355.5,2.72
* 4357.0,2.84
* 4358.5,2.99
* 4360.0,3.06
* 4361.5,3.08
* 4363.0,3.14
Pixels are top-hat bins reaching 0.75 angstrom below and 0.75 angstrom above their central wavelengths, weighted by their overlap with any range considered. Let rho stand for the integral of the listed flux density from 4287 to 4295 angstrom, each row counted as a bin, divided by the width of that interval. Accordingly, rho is 2.36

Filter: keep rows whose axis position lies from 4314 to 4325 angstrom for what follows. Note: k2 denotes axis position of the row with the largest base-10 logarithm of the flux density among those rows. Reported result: 4319.5 angstrom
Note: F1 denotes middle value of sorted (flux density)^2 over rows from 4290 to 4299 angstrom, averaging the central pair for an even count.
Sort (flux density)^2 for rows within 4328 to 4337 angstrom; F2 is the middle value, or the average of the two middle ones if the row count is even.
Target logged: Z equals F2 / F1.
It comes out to 1.6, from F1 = 5.7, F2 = 9.1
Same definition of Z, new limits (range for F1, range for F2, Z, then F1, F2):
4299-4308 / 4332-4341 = 2.4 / 3.2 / 7.5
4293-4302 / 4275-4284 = 1.1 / 5.8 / 6.5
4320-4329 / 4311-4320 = 1.1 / 6.6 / 7.2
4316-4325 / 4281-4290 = 0.9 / 7.8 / 6.9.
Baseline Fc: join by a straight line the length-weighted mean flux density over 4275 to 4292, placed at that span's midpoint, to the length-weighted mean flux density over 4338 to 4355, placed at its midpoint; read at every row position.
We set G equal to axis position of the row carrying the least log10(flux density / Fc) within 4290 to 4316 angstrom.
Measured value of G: 4304.5 angstrom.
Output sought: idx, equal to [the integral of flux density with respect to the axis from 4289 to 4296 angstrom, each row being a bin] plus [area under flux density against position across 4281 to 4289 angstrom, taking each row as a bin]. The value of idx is 37.2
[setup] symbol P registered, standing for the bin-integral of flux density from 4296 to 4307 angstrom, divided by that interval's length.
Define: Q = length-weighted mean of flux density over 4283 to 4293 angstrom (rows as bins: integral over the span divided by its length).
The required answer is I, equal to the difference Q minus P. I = 0.4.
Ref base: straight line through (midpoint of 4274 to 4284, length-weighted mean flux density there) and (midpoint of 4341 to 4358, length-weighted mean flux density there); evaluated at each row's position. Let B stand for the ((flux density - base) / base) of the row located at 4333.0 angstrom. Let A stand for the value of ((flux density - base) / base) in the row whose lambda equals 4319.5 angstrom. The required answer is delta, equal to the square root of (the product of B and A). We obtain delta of 0.148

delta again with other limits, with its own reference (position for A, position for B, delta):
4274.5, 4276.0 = 0.089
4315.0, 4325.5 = 0.018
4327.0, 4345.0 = 0.063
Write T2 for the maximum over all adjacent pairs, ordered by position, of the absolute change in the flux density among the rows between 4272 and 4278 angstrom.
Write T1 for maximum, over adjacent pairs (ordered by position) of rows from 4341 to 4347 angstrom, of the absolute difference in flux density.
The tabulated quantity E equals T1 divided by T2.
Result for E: 0.7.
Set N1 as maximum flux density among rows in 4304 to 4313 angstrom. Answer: 2.08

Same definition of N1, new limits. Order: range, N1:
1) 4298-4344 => 3.23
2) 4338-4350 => 3.09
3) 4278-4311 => 2.73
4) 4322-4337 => 3.23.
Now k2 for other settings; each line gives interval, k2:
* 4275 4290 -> 4285.0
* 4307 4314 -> 4313.5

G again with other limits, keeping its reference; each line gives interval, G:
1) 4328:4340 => 4339.0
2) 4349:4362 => 4354.0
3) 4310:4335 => 4310.5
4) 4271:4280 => 4273.0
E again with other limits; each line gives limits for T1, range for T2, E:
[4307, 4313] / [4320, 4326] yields 1.3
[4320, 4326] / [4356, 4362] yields 1.2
